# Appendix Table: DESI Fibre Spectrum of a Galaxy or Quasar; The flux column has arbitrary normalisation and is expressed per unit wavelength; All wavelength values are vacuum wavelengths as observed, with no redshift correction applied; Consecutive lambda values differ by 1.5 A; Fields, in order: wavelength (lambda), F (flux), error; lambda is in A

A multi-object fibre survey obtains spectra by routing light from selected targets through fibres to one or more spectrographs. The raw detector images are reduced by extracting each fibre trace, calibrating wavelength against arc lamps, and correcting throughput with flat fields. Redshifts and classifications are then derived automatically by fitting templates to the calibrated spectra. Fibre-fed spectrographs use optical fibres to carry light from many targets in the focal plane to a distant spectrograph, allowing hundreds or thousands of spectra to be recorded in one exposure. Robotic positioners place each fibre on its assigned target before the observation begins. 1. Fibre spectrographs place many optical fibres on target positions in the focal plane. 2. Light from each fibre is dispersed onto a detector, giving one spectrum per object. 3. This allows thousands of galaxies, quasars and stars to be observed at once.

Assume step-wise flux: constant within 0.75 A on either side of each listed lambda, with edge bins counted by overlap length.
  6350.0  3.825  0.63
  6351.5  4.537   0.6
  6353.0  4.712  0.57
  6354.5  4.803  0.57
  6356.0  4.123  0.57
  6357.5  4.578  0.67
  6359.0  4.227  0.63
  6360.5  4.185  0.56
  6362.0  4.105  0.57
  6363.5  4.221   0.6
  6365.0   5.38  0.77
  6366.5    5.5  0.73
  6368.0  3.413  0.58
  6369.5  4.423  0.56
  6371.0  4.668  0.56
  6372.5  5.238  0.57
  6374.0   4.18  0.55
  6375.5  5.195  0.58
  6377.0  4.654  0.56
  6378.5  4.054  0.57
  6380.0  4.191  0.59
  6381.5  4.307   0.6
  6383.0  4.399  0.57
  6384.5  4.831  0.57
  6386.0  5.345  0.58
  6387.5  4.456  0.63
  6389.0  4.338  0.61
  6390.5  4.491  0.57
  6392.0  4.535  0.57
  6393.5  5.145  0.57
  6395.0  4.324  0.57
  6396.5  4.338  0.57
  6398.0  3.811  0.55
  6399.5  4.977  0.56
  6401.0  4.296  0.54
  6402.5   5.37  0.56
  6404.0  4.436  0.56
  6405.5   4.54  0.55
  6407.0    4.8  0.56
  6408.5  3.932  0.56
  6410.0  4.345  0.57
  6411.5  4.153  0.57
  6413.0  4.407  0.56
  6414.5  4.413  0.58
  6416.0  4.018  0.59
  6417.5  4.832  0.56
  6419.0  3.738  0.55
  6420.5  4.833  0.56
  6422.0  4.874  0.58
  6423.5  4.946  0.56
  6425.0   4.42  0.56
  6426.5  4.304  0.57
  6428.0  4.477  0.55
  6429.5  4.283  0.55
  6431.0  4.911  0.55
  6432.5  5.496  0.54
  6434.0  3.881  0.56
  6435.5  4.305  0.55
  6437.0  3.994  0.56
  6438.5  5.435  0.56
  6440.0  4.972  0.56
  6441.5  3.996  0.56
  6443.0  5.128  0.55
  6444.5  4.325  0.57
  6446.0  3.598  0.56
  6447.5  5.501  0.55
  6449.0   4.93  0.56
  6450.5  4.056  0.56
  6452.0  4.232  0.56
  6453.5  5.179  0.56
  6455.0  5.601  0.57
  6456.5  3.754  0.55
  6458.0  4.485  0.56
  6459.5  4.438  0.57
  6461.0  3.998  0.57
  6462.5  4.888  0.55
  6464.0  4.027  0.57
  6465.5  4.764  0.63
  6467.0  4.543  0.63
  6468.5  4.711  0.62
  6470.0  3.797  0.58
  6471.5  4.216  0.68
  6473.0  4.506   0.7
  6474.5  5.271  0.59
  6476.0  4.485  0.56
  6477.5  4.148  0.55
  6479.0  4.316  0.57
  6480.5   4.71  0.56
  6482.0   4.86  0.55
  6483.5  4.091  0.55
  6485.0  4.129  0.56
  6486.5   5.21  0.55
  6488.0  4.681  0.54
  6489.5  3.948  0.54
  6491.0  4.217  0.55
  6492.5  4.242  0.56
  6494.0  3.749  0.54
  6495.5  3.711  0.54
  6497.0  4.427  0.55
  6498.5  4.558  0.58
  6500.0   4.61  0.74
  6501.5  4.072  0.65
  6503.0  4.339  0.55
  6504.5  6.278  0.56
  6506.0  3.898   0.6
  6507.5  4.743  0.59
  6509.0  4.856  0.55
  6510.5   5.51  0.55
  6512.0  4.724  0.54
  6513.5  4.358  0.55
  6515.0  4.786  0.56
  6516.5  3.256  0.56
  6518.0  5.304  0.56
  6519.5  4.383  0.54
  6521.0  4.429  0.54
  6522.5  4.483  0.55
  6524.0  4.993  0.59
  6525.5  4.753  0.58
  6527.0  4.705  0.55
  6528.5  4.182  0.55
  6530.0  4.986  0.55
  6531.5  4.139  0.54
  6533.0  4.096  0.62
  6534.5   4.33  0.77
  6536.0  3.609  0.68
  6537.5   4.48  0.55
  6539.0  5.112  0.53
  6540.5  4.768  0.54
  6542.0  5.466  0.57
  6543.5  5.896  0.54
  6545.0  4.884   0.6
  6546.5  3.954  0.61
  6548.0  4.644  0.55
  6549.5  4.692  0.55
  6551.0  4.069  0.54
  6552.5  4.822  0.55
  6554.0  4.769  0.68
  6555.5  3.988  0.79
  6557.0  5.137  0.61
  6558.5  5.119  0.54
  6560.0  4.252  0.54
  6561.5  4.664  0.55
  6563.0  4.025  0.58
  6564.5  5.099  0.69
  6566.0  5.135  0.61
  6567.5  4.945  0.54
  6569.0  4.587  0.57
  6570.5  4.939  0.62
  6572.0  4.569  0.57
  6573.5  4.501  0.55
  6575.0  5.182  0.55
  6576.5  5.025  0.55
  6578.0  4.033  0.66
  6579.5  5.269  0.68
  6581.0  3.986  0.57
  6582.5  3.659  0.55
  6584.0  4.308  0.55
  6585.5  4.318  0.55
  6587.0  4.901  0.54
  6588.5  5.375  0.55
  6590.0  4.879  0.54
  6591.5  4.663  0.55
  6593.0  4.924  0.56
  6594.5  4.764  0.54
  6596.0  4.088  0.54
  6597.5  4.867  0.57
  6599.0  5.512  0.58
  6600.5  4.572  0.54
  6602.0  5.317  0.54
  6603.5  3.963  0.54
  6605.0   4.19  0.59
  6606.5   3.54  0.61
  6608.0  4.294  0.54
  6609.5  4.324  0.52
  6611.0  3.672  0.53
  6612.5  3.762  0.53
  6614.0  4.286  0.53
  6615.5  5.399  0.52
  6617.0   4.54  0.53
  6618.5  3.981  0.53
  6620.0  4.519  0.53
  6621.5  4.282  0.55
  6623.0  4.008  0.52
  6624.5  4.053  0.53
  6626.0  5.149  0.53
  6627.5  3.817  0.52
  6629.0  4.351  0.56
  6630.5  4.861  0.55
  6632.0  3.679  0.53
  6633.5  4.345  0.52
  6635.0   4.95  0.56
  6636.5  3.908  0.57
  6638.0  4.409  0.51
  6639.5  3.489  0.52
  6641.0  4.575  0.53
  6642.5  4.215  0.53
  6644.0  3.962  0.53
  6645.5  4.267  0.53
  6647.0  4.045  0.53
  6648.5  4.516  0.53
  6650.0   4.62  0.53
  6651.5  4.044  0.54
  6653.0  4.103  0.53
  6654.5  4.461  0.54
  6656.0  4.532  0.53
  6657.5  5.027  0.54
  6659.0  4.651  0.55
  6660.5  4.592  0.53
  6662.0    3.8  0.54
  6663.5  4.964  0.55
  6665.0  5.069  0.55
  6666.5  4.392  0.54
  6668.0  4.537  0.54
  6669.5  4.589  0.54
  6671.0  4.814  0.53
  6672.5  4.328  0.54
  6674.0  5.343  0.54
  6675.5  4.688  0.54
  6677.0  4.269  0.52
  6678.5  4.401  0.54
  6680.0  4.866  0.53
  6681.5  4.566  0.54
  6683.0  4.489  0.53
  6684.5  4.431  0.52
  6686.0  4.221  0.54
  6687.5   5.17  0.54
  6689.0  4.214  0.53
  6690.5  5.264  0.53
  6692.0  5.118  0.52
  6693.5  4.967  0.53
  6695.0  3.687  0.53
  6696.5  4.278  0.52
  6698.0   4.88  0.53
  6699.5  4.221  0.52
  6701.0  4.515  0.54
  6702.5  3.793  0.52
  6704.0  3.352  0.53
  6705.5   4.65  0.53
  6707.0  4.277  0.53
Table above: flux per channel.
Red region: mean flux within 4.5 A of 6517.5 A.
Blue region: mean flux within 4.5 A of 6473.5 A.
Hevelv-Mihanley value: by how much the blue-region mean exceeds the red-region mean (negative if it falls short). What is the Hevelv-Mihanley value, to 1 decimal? 0.0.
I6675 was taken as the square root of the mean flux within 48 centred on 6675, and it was 2.14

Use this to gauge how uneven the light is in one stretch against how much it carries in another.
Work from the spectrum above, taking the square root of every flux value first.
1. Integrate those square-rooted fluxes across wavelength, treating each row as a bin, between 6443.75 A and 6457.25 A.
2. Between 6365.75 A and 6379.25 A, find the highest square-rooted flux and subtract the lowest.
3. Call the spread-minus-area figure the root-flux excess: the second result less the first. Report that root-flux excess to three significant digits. -28.3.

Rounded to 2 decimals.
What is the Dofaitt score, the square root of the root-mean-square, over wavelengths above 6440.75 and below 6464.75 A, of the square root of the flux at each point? 1.46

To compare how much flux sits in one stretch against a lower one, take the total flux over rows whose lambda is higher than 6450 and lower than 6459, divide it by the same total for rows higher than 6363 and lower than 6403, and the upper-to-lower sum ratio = 0.2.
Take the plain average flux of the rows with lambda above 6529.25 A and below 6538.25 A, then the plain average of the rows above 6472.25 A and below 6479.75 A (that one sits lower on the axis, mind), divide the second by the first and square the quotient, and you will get 1.13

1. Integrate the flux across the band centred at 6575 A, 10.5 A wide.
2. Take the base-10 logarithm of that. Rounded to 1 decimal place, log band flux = 1.7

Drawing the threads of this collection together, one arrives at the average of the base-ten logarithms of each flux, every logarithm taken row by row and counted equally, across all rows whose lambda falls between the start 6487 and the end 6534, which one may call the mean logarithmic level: 0.650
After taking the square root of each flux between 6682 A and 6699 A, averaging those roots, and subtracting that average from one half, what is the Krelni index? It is -1.64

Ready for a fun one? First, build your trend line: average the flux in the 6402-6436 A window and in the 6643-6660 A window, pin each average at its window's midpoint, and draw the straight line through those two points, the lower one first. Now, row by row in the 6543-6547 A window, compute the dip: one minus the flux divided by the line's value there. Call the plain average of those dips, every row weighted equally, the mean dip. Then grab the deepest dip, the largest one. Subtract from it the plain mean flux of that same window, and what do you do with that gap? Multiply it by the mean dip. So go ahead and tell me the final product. 0.51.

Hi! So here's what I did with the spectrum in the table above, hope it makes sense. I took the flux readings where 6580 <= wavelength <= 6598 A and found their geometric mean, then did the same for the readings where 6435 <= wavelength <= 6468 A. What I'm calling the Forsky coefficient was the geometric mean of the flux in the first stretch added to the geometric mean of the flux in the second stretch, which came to 9.05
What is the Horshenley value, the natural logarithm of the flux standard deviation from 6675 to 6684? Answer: -1.6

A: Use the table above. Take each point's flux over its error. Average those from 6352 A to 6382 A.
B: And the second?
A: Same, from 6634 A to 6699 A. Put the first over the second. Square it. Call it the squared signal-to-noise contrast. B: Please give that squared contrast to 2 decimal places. 0.81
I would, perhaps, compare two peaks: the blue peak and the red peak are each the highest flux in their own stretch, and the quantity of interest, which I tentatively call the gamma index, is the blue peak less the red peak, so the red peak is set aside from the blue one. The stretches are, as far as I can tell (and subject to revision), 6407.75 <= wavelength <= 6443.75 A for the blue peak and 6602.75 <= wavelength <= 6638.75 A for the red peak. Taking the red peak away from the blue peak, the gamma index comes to 0.10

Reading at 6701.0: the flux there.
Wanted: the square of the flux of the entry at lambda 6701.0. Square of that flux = 20.4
